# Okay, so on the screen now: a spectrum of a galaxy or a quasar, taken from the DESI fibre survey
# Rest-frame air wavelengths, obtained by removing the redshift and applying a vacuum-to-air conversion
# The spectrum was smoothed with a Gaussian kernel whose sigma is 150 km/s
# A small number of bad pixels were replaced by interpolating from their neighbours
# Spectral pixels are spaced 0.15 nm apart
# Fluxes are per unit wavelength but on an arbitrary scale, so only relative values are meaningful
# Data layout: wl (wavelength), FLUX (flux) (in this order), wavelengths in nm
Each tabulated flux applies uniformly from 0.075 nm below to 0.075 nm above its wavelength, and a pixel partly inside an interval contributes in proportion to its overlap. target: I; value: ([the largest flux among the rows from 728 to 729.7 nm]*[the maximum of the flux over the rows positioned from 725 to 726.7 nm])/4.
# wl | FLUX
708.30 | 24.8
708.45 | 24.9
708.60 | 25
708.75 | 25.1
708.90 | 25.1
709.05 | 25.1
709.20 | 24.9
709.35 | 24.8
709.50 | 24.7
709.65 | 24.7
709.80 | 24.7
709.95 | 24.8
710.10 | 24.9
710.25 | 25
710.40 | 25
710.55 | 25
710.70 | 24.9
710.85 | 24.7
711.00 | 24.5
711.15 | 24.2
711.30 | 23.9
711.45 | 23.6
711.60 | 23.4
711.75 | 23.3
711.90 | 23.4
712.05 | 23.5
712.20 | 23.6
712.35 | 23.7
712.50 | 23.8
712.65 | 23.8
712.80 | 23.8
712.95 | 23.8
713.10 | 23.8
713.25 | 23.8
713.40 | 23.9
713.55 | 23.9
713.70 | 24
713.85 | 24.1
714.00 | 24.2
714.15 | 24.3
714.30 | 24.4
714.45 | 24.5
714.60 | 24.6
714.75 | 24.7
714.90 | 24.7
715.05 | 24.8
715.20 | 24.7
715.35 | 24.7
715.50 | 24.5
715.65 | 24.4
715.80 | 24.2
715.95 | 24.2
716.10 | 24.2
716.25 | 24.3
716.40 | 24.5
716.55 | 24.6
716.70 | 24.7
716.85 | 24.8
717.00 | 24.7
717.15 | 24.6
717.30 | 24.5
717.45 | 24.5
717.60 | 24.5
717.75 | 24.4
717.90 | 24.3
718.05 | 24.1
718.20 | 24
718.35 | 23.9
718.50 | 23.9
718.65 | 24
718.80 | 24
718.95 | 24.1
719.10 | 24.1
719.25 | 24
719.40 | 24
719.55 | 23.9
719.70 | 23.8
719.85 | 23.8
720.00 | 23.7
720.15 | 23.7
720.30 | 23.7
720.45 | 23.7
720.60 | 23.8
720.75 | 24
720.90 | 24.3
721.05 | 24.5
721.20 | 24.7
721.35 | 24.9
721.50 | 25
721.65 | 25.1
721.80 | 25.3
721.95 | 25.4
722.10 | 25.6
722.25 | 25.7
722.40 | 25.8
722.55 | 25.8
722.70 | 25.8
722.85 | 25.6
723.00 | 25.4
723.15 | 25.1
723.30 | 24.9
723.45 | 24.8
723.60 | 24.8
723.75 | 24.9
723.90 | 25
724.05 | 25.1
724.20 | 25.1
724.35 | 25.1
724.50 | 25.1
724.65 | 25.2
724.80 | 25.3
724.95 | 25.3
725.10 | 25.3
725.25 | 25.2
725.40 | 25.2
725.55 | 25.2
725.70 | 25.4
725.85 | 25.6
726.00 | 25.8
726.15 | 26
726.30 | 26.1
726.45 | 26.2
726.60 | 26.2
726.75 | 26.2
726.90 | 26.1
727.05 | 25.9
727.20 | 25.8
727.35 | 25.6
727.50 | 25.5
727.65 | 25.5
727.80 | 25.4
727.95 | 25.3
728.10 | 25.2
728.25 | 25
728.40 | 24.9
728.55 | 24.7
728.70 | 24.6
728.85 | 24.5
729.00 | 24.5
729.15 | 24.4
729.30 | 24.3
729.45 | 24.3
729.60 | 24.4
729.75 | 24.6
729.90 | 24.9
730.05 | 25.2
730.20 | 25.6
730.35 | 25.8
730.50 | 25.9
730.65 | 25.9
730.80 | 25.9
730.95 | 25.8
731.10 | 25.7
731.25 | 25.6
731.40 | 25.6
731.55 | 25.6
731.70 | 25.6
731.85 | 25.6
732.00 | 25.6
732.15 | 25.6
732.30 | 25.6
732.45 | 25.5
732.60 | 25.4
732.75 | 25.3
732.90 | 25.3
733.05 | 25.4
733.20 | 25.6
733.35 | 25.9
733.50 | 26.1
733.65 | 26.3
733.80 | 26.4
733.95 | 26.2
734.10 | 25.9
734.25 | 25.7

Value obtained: 165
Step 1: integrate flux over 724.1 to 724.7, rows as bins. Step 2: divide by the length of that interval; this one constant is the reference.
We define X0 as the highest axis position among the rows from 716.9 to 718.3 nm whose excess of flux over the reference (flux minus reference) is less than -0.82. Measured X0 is 718.20 nm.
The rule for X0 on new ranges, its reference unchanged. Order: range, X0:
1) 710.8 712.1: 712.05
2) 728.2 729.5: 729.45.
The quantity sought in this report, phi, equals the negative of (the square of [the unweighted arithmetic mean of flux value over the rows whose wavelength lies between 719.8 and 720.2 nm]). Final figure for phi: -563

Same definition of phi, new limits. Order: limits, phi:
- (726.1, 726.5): -681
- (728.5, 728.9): -605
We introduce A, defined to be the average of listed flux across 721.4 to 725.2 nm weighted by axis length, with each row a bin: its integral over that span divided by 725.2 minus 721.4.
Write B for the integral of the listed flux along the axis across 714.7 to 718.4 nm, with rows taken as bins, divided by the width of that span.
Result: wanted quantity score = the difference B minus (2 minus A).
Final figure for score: 47.7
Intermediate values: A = 25.3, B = 24.46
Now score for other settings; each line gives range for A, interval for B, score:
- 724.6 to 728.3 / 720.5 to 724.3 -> 48.6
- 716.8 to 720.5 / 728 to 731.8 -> 47.3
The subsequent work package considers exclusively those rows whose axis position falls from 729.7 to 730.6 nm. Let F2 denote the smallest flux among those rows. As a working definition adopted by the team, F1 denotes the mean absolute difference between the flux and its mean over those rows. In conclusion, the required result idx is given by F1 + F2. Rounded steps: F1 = 0.43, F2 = 24.6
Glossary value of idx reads 25.0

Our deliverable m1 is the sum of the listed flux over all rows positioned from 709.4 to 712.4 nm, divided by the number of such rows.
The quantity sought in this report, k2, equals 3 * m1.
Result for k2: 72.8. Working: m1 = 24.3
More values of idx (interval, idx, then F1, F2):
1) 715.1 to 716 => 24.4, 0.18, 24.2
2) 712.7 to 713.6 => 23.8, 0.04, 23.8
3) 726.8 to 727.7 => 25.7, 0.20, 25.5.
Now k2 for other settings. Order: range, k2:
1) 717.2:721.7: 72.5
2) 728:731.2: 75.2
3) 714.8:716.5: 73.4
